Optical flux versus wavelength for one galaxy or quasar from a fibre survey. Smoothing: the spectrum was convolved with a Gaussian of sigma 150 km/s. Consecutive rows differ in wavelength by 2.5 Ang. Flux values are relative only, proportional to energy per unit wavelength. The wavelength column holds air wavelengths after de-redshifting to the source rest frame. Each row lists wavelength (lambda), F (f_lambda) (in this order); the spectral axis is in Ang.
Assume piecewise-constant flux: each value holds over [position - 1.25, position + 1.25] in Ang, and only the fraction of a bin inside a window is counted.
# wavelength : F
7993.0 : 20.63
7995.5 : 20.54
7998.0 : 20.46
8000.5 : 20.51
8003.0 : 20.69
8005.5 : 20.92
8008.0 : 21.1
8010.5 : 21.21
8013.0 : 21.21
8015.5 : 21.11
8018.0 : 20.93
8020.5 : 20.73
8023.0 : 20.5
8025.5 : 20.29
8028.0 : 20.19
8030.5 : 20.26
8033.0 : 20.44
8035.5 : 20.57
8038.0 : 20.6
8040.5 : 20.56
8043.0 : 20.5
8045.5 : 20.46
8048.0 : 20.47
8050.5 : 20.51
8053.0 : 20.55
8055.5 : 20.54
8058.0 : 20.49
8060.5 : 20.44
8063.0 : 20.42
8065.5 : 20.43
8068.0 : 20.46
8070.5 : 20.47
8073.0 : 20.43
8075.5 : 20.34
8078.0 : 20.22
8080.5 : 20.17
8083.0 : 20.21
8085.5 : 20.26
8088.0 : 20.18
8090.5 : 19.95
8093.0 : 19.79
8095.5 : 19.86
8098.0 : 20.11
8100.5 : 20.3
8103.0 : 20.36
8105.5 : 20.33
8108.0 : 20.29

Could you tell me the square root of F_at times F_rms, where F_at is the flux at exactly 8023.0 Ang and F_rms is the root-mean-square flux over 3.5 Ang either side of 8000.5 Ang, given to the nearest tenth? 20.5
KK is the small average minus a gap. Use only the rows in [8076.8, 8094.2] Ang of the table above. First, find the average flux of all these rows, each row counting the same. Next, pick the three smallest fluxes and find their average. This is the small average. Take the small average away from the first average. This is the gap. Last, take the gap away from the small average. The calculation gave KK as 19.8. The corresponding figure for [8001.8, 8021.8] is 20.6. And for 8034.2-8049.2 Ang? 20.4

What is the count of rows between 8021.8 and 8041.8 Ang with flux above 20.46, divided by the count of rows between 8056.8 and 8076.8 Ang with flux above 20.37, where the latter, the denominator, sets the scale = 0.6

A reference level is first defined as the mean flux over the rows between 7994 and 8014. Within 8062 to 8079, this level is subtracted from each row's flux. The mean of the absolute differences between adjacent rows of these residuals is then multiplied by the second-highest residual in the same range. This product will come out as -0.018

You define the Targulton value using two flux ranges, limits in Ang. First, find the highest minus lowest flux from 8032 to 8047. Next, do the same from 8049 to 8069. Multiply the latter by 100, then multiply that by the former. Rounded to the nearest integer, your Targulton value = 2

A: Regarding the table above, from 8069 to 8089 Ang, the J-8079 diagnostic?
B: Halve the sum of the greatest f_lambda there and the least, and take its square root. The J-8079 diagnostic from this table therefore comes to 4.51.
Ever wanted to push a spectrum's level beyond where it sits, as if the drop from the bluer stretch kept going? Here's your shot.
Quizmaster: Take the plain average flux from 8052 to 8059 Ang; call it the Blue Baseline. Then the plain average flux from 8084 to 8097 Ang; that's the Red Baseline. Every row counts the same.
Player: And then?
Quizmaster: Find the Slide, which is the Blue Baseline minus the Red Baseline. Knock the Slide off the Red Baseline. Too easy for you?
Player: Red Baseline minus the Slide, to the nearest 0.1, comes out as 19.5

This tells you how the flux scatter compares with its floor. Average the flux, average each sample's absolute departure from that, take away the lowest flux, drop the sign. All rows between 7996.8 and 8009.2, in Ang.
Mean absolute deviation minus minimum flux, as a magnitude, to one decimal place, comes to 20.2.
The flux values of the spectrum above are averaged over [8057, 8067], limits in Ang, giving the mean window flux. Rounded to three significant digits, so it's 20.4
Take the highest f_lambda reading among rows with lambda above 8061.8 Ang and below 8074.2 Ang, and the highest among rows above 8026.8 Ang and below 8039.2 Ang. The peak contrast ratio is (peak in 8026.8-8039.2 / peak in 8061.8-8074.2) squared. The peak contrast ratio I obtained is 1.01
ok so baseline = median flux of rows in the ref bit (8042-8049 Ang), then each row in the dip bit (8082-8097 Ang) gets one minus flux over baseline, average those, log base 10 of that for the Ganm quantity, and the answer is -1.7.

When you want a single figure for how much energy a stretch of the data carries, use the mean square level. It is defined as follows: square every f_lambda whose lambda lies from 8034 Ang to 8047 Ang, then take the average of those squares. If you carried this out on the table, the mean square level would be 422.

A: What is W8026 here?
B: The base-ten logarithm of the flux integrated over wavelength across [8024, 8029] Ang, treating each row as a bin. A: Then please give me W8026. 2.01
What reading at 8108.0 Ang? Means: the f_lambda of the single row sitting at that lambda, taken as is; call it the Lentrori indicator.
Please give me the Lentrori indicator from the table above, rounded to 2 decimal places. 20.29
